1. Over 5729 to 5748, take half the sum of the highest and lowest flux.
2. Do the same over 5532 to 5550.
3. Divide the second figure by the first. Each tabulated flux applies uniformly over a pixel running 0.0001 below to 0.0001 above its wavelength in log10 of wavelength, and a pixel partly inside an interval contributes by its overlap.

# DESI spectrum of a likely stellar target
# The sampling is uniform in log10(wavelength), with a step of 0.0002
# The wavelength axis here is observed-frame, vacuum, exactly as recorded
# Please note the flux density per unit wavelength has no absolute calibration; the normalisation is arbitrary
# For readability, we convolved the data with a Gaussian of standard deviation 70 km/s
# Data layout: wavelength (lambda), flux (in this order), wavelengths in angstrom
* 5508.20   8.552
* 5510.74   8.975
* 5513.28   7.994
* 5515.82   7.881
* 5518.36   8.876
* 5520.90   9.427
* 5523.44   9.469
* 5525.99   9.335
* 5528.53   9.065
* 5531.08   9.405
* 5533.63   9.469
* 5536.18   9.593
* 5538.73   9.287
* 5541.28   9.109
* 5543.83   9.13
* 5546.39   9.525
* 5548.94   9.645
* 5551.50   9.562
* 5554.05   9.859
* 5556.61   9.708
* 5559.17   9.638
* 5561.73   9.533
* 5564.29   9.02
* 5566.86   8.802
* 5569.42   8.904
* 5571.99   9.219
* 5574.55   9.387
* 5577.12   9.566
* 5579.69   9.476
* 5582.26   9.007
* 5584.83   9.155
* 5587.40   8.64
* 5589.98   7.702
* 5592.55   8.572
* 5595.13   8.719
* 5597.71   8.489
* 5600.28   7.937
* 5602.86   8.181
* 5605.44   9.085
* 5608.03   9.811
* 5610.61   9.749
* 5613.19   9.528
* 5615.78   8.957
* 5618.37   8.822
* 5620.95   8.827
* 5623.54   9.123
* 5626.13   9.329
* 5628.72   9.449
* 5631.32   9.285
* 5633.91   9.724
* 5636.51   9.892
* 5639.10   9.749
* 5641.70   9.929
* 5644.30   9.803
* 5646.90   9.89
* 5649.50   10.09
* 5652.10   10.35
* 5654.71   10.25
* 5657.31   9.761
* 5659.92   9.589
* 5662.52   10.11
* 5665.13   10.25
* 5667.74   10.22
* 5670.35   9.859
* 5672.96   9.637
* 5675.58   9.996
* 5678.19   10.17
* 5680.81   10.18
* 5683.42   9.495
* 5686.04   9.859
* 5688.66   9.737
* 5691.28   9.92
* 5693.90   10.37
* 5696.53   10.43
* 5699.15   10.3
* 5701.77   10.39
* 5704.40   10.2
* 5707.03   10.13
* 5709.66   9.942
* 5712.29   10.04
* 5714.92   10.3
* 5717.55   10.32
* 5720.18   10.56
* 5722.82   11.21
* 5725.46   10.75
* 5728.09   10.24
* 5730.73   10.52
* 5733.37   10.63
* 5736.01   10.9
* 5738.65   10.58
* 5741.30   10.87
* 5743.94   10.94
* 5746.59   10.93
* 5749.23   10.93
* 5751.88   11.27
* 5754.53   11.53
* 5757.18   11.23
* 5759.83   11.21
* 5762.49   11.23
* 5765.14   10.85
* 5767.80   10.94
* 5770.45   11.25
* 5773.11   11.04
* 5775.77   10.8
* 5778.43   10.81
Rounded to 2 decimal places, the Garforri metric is 0.87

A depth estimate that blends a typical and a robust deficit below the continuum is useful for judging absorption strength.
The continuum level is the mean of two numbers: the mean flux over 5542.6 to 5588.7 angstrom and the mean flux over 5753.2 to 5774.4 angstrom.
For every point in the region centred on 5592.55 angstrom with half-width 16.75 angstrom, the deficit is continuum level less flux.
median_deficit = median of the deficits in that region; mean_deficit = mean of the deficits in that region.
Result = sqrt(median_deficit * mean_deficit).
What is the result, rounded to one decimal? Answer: 1.5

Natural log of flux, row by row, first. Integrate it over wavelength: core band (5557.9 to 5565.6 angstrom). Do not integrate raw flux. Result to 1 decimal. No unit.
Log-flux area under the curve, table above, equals 17.2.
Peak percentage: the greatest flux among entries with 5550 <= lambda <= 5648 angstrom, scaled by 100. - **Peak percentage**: 993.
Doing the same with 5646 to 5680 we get 1035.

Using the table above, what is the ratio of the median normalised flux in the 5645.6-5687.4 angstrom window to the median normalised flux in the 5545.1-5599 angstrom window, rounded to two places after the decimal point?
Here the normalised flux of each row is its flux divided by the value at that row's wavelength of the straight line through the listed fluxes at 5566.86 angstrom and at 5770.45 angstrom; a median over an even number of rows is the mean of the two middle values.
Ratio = 0.96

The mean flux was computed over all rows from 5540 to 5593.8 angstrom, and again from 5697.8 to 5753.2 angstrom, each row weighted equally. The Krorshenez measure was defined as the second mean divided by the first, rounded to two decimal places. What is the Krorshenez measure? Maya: 1.15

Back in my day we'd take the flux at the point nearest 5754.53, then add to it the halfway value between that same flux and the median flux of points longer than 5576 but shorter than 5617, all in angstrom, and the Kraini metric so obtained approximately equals 21.8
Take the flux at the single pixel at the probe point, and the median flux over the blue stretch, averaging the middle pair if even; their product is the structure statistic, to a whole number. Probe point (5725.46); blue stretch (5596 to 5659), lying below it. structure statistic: 103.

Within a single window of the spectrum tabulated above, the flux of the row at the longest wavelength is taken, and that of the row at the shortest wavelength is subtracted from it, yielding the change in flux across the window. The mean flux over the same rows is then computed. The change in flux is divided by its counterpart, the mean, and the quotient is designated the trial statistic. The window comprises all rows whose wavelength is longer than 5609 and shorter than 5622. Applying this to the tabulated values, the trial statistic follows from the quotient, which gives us -0.10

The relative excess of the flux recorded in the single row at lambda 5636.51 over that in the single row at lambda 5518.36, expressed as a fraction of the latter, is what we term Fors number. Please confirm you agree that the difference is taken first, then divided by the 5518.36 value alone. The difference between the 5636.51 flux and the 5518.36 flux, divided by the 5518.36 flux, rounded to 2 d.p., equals 0.11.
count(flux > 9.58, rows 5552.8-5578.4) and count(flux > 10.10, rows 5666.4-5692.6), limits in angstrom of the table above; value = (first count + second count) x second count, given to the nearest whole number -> 18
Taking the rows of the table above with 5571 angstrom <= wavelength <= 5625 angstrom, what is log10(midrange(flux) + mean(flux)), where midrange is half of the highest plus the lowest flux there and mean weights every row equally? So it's 1.25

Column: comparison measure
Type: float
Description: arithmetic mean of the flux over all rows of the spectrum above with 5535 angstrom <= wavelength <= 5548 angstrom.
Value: 9.3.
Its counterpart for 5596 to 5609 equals 8.7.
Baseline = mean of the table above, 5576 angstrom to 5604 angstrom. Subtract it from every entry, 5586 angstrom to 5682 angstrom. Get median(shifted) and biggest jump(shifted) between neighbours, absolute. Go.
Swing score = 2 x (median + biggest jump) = 4.0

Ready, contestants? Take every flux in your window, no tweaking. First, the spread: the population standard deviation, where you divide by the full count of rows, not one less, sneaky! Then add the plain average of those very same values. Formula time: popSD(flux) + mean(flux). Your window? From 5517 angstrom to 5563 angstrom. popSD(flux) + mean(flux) 9.7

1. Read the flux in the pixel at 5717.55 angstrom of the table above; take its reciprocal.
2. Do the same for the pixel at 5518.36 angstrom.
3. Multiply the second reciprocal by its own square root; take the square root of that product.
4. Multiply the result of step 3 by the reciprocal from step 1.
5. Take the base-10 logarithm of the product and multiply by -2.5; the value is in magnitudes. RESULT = 4.31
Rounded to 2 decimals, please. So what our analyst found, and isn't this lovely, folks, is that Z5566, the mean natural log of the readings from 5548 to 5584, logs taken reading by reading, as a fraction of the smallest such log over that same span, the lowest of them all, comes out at 1.03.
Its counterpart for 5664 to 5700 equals 1.02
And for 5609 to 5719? 1.05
